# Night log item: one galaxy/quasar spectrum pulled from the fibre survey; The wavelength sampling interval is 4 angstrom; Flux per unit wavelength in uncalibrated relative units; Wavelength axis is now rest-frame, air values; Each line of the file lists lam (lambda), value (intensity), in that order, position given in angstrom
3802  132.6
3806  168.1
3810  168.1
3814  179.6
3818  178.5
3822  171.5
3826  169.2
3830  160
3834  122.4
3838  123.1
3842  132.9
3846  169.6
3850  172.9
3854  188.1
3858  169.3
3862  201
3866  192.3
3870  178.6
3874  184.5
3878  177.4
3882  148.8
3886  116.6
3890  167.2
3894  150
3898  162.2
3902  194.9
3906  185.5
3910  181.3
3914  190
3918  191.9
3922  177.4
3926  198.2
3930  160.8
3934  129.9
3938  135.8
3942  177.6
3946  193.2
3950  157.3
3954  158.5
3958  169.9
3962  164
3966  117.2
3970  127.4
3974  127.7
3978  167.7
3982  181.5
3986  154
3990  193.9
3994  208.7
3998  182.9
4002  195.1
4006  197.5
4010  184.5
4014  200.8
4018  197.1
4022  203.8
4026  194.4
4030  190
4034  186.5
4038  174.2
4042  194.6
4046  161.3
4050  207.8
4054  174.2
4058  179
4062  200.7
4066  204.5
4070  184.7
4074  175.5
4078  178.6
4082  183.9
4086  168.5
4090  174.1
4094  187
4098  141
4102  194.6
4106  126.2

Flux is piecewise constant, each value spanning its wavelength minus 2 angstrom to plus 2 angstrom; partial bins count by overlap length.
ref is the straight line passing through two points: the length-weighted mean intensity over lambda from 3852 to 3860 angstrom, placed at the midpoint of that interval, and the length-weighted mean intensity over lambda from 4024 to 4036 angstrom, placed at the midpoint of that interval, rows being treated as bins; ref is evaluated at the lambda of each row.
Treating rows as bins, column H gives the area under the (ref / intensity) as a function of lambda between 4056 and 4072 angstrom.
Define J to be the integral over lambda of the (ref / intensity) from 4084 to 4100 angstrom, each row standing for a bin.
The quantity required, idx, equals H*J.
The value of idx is 302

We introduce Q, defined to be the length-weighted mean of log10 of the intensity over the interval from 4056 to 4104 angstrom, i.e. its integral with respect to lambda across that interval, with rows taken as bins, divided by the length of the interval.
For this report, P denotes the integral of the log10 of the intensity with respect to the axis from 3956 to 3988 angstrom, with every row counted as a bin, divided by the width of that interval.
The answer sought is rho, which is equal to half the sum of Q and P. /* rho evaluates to 2.22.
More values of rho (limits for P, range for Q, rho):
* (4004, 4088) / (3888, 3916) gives 2.26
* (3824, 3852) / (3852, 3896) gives 2.20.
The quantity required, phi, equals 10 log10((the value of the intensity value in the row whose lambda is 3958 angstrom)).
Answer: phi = 22.3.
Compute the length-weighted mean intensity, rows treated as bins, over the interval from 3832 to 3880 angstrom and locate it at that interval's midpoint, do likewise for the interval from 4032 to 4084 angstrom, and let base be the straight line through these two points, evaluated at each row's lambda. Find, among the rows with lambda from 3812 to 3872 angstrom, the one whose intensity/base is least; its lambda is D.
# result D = 3834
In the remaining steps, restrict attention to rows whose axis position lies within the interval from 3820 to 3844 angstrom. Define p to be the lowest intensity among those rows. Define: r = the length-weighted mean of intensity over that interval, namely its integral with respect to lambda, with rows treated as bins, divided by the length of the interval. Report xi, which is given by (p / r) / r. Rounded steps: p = 122.4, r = 147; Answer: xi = 0.0057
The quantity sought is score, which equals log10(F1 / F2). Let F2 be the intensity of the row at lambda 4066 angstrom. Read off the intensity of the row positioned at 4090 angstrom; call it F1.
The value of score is -0.07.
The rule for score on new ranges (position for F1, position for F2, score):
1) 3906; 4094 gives 0.00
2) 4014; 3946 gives 0.02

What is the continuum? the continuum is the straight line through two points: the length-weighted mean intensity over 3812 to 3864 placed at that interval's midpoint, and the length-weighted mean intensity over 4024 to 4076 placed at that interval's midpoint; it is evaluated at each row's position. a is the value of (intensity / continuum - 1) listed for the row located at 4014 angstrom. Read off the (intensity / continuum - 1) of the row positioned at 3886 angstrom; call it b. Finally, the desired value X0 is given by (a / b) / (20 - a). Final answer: -0.02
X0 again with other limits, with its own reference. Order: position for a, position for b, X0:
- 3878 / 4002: 0.04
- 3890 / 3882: 0.01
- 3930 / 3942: -0.30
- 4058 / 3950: 0.02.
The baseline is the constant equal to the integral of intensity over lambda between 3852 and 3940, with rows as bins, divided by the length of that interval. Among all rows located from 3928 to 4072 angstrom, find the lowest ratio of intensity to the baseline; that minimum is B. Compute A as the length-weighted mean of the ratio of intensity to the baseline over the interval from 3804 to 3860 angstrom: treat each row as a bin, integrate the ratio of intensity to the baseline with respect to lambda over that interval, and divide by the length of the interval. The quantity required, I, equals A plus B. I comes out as 1.63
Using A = 0.94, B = 0.68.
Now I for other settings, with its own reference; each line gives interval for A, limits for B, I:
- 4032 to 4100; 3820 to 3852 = 1.76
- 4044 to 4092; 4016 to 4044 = 2.08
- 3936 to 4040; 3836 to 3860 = 1.73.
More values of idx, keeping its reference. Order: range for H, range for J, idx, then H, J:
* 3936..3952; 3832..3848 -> 382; 18.1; 21.1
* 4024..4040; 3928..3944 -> 325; 16.4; 19.8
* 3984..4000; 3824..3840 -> 332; 16.5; 20.2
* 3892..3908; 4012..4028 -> 259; 17.0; 15.3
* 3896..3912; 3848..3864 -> 254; 16.2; 15.7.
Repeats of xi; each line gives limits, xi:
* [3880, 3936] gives 0.0041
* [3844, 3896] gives 0.0040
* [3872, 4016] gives 0.0040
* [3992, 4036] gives 0.0048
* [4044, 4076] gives 0.0047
